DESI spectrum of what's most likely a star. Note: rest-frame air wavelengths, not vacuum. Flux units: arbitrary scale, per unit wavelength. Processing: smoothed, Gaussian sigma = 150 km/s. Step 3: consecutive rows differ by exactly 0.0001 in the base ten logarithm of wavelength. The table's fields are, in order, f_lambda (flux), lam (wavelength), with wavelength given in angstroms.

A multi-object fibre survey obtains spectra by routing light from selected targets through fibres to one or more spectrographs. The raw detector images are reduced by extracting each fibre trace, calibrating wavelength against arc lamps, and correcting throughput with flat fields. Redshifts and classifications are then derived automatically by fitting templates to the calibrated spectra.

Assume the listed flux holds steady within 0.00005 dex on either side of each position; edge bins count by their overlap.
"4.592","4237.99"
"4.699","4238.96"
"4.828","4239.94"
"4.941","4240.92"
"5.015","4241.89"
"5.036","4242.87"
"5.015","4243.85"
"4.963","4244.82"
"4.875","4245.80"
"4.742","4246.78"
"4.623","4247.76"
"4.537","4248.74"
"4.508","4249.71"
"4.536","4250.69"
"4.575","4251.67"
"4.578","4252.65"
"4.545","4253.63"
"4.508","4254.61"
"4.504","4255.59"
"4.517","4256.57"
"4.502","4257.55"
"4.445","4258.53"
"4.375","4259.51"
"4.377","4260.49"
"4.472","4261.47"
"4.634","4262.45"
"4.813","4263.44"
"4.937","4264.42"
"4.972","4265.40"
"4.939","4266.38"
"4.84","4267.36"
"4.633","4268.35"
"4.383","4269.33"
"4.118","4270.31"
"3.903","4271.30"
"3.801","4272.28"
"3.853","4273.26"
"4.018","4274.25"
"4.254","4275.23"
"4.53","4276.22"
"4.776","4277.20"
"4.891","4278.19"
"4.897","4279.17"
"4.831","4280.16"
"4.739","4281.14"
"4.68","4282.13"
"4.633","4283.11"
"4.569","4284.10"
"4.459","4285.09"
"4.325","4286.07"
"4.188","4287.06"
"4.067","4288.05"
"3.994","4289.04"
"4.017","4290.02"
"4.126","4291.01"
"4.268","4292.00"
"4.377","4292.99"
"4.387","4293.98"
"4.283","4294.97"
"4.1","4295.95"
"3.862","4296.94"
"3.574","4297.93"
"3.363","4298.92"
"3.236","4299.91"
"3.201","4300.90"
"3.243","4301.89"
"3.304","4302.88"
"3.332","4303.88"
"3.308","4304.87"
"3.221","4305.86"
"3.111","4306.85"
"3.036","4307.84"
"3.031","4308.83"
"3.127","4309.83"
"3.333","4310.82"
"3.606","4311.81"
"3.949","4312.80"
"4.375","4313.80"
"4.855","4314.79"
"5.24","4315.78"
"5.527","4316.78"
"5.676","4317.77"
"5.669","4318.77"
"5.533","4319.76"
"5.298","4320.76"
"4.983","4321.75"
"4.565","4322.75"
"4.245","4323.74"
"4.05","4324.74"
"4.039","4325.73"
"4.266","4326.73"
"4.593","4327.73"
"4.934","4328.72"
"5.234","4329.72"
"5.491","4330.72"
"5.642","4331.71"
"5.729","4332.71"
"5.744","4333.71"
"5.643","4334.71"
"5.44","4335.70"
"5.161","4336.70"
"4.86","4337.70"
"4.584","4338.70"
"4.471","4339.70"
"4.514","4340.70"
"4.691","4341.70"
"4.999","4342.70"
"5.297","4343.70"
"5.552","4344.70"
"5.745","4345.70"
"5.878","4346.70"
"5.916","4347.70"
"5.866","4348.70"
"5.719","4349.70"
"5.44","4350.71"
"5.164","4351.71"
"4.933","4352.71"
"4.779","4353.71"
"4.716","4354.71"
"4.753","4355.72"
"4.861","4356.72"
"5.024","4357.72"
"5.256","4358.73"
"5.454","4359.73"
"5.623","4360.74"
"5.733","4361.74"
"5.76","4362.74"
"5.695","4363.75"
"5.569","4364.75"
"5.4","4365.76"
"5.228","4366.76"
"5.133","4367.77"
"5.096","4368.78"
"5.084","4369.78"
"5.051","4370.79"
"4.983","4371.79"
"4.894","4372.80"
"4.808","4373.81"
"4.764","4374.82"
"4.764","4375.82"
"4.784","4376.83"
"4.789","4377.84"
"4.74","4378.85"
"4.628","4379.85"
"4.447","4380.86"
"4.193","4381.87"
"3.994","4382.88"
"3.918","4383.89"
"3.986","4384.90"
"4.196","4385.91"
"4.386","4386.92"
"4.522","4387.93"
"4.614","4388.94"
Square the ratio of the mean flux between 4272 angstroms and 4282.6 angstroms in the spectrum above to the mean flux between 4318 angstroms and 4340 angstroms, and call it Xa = 0.80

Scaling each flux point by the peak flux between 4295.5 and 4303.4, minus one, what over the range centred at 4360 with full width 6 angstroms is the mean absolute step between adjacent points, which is 0.036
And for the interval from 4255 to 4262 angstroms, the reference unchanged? 0.010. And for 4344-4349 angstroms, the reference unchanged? 0.025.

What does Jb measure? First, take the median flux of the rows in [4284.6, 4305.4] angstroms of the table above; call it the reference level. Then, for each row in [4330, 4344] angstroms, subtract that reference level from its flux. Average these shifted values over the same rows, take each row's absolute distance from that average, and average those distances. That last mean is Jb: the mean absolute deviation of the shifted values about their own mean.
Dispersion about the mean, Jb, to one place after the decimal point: 0.4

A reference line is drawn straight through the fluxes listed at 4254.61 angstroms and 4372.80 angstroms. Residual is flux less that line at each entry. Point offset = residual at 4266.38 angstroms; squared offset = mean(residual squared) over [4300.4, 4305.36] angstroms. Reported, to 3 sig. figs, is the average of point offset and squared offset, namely 1.16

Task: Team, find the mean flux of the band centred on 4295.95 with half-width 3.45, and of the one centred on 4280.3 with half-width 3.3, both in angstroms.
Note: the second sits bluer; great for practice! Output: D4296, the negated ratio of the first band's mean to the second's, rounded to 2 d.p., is -0.84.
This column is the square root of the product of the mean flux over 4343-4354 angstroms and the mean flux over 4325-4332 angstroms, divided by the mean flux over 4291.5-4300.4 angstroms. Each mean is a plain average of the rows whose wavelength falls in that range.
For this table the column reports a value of 1.31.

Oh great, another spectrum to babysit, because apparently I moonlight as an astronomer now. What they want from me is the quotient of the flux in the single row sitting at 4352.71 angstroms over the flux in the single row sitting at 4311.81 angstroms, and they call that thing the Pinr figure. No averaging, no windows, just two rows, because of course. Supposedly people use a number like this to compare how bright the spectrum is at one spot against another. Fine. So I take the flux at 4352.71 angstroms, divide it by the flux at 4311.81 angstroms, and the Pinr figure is 1.37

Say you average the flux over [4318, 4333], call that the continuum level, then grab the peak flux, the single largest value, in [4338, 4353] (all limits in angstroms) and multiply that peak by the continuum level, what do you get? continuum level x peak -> 29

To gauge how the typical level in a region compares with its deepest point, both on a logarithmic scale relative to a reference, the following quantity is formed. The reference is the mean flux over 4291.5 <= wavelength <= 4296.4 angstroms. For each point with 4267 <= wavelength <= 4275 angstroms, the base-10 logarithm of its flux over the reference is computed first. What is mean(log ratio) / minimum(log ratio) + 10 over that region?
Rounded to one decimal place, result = 10.2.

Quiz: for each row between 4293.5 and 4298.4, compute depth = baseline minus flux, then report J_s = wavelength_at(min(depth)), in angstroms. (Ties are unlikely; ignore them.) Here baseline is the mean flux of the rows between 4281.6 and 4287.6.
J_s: 4293.98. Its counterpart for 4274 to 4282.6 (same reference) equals 4279.17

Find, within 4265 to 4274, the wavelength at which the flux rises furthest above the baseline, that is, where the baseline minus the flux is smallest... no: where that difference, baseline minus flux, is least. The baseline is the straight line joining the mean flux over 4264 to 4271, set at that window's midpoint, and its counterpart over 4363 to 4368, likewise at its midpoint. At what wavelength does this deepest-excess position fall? 4265.40 angstroms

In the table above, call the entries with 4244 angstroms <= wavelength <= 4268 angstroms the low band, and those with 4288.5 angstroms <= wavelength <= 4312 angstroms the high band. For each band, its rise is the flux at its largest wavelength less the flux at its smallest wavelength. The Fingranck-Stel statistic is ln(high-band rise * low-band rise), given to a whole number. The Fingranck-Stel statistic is -3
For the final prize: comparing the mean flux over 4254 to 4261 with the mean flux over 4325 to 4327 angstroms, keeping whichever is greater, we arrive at 4.46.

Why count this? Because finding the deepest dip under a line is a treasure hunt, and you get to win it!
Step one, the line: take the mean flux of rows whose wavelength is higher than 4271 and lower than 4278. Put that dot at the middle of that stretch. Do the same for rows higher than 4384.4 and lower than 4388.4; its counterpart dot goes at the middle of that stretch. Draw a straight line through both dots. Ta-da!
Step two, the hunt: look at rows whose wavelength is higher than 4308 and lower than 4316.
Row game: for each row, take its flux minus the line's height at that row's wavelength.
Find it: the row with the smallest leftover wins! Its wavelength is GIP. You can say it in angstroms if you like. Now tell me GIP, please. 4308.83 angstroms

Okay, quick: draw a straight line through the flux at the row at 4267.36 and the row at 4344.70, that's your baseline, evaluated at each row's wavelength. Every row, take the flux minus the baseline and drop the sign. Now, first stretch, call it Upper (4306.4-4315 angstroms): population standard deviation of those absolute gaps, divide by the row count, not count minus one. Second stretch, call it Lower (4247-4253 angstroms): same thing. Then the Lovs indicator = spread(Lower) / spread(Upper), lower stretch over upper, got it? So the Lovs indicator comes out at 0.1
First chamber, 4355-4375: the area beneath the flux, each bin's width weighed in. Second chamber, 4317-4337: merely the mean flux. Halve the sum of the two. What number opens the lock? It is 55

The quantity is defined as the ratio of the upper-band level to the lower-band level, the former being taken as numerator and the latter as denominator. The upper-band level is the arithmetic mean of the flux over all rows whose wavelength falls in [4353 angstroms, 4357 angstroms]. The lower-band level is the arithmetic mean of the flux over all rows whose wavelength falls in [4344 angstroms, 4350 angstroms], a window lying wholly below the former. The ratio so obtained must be 0.83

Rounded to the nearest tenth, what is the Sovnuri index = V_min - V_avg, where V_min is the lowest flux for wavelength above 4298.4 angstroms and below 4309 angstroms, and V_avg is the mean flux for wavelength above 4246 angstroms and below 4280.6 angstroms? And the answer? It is -1.5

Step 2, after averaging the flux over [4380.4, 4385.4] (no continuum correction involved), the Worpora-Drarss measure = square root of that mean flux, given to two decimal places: 2.03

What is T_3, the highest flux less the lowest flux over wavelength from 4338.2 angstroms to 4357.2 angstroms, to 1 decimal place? 1.4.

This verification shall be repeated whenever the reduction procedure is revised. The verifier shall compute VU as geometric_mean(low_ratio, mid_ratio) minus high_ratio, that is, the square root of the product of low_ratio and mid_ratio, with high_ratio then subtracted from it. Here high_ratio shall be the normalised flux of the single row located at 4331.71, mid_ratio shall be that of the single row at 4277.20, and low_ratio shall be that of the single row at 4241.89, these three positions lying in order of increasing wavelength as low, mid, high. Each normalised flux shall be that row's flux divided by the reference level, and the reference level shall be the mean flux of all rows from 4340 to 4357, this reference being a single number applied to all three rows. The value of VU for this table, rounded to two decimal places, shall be -0.14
